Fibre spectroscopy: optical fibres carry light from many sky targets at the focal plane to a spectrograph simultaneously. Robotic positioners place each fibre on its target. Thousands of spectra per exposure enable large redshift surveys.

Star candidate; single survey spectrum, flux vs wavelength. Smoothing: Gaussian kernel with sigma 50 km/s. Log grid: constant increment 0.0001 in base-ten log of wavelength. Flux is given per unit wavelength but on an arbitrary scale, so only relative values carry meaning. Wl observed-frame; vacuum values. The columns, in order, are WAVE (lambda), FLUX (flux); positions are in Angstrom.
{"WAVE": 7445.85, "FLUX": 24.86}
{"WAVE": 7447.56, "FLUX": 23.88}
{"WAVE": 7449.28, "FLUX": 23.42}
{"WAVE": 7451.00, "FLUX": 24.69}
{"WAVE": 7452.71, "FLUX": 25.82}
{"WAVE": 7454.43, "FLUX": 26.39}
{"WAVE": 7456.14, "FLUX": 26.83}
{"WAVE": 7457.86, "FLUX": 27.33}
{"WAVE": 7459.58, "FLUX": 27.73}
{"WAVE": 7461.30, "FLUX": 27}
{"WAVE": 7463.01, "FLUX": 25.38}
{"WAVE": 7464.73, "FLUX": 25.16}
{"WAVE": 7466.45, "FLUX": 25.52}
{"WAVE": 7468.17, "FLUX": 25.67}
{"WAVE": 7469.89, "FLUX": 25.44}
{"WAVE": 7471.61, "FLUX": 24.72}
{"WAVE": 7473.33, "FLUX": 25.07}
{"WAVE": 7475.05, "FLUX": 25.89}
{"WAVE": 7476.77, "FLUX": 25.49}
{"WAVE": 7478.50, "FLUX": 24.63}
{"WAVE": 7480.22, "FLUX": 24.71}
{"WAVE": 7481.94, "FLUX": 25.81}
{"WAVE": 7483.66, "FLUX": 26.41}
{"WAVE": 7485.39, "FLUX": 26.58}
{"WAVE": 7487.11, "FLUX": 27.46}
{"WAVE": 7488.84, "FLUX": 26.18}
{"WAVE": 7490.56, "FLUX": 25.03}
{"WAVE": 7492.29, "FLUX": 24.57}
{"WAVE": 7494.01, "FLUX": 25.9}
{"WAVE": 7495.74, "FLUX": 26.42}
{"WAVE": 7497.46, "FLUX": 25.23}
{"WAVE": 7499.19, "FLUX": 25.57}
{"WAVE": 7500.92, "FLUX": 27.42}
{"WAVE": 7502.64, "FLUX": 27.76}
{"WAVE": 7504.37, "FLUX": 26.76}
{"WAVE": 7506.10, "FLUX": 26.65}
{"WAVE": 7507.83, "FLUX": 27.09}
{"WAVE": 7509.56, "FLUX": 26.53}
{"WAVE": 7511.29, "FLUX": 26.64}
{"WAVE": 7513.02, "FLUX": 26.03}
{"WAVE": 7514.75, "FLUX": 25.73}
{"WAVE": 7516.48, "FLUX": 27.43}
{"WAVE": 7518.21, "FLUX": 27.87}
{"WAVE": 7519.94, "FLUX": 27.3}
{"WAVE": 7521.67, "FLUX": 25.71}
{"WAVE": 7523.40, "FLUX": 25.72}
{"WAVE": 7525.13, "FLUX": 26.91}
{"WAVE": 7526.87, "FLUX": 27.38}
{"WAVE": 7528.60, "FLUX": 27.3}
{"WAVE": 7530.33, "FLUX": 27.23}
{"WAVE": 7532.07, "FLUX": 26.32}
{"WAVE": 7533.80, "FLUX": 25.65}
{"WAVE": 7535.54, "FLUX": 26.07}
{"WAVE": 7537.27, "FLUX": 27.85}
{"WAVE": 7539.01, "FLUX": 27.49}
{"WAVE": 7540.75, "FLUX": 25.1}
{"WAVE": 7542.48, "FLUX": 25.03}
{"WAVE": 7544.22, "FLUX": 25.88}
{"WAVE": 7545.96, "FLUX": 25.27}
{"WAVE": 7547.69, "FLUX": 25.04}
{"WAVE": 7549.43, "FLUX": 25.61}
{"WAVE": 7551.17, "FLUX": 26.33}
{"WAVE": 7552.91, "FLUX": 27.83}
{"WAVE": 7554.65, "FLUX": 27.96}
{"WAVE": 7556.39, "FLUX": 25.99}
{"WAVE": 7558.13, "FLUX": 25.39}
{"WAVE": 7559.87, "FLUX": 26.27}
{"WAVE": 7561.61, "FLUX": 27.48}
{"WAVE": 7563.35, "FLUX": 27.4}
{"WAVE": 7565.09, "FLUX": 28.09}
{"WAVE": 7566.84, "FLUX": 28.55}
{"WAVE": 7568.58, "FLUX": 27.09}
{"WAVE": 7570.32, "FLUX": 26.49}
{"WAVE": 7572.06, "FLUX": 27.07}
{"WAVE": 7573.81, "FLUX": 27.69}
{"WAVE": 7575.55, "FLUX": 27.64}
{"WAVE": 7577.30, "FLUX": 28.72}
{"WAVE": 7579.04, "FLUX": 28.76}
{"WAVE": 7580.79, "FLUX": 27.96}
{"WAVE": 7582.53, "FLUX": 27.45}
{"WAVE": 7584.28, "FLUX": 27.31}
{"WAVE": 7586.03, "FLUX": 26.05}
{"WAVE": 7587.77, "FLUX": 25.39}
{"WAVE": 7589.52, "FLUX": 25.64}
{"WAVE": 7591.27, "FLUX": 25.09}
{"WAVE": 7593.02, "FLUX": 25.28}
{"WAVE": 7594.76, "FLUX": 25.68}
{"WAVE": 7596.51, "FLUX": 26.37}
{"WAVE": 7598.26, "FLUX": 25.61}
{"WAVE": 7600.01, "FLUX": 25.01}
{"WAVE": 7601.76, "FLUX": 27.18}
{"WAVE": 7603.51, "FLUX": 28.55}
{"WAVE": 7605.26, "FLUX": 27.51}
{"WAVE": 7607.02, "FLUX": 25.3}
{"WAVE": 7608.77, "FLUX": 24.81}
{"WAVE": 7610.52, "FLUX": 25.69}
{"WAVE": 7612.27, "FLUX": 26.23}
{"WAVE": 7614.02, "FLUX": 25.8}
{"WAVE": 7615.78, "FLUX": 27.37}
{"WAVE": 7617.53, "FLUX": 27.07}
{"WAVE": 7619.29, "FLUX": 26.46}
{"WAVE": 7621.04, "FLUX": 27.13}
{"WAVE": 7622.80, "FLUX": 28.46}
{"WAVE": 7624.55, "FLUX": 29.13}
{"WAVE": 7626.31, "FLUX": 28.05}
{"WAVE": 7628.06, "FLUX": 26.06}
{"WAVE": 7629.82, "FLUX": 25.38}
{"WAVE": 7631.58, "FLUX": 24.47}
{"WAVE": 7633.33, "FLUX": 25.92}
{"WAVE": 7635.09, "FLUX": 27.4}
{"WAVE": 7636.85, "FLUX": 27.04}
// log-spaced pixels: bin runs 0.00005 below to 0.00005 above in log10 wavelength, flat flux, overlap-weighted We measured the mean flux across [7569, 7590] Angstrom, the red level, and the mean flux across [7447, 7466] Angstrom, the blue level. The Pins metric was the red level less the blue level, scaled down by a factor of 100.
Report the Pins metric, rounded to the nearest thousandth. 0.014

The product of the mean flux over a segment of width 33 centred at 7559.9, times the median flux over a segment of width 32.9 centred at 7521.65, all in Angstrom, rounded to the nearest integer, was 714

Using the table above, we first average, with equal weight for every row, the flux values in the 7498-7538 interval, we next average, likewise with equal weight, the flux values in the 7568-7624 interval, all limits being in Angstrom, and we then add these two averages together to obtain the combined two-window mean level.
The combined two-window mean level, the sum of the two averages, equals 53.4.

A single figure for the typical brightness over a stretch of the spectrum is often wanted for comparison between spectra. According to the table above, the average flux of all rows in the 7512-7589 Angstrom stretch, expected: 26.8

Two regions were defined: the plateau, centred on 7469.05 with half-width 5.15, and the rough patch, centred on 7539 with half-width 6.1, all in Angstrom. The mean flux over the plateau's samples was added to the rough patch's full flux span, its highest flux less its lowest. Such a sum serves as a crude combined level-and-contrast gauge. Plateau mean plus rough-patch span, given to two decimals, 28.08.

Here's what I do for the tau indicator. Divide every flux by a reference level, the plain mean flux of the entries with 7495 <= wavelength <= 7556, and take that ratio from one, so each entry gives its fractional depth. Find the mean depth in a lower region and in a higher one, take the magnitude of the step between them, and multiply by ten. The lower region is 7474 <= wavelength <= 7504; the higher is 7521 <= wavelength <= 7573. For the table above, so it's 0.24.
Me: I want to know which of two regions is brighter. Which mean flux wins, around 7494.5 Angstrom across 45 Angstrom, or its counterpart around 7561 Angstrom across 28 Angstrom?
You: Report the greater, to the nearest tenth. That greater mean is 26.9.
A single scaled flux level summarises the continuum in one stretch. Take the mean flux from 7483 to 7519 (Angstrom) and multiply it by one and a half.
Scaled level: 39.7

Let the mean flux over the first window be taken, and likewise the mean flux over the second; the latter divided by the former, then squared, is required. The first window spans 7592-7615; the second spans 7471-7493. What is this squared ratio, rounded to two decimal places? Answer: 0.96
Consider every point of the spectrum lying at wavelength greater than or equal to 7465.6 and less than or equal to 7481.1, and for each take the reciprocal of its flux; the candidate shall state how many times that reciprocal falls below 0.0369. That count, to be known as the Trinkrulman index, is 0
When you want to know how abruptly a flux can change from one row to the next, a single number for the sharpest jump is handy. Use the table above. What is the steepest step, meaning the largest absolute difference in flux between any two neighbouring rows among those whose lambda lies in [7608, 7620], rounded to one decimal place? 1.6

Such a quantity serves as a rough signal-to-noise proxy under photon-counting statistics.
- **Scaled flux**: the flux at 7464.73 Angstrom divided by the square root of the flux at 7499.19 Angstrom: 4.98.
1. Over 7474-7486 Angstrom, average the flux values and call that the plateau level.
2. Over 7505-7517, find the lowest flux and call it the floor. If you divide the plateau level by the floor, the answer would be 1.00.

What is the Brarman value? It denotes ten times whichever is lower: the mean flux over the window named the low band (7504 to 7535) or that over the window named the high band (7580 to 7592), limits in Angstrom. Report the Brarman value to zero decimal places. 264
